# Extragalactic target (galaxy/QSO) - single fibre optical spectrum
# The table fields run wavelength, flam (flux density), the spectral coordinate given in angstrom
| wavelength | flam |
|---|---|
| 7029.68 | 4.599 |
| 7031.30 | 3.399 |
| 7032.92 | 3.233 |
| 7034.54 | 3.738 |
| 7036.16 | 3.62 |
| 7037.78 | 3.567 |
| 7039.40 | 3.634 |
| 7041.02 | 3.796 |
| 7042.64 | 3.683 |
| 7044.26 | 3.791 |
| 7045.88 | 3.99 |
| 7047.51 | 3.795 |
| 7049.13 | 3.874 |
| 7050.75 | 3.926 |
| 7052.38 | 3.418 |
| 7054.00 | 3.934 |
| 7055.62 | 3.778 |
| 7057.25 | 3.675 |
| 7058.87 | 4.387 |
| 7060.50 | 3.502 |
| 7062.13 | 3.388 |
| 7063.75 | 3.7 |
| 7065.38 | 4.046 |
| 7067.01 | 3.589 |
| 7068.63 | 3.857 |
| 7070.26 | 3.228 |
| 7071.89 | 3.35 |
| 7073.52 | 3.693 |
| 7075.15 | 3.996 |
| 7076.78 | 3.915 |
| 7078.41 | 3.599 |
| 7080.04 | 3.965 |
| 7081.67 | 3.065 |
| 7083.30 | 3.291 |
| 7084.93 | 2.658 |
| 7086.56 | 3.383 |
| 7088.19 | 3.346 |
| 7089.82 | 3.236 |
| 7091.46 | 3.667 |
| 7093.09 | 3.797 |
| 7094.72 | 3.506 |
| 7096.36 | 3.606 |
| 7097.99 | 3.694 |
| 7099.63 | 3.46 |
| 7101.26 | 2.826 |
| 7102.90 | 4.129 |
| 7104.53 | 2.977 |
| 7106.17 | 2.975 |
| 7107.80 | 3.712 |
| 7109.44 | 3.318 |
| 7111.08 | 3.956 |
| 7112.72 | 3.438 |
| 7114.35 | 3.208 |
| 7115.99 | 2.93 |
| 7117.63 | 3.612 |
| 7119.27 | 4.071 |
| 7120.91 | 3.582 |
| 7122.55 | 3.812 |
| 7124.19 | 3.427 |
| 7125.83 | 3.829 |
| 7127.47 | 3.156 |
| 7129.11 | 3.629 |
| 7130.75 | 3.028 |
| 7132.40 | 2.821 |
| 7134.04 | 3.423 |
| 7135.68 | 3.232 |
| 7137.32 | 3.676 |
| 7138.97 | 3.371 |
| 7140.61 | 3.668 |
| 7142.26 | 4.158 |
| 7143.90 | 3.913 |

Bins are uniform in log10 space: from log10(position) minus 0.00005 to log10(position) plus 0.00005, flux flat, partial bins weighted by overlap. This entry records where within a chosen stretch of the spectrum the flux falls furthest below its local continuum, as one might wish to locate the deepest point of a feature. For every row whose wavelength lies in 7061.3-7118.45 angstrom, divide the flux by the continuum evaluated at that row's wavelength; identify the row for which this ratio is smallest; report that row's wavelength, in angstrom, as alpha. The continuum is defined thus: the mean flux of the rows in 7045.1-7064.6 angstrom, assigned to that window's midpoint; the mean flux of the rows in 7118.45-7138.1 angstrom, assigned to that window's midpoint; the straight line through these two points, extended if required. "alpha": 7084.93 angstrom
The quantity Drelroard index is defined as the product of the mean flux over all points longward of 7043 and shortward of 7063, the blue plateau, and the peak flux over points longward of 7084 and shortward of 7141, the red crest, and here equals 15.6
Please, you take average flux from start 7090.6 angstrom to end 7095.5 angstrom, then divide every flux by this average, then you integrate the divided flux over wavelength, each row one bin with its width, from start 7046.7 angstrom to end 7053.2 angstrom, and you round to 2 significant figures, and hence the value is 6.7 angstrom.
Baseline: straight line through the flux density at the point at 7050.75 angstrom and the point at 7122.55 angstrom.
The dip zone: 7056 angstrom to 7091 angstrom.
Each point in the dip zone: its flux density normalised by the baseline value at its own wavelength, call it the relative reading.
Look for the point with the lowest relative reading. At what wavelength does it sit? 7084.93 angstrom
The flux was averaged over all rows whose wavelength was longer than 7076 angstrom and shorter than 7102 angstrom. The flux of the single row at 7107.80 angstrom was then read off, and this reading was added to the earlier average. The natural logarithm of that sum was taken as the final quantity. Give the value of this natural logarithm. 1.97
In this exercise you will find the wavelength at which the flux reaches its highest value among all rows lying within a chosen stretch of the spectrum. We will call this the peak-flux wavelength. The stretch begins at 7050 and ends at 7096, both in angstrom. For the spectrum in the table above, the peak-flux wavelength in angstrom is 7058.87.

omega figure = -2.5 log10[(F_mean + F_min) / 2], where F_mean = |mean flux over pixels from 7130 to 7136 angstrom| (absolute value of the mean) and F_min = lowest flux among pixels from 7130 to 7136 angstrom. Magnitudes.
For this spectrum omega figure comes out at -1.18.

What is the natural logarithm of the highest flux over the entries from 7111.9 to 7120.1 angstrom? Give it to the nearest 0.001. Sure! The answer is 1.404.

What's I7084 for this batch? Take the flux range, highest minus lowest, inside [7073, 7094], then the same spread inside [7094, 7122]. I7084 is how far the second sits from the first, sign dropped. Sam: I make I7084 0.0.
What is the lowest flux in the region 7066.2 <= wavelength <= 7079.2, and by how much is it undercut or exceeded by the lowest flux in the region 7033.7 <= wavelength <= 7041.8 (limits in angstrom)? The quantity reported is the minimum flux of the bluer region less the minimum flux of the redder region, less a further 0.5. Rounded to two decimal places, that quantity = -0.16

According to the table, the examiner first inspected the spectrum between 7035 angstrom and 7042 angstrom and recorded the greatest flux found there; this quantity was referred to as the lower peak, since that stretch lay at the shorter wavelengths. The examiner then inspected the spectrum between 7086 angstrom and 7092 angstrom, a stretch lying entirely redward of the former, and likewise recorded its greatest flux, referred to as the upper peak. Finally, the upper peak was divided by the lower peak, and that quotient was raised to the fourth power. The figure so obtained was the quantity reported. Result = 0.9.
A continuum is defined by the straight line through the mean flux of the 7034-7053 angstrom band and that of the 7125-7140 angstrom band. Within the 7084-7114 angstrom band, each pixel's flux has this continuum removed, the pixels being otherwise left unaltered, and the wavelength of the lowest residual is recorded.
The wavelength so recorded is 7084.93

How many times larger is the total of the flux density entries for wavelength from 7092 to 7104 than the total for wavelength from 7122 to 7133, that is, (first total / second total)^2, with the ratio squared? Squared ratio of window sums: 1.1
